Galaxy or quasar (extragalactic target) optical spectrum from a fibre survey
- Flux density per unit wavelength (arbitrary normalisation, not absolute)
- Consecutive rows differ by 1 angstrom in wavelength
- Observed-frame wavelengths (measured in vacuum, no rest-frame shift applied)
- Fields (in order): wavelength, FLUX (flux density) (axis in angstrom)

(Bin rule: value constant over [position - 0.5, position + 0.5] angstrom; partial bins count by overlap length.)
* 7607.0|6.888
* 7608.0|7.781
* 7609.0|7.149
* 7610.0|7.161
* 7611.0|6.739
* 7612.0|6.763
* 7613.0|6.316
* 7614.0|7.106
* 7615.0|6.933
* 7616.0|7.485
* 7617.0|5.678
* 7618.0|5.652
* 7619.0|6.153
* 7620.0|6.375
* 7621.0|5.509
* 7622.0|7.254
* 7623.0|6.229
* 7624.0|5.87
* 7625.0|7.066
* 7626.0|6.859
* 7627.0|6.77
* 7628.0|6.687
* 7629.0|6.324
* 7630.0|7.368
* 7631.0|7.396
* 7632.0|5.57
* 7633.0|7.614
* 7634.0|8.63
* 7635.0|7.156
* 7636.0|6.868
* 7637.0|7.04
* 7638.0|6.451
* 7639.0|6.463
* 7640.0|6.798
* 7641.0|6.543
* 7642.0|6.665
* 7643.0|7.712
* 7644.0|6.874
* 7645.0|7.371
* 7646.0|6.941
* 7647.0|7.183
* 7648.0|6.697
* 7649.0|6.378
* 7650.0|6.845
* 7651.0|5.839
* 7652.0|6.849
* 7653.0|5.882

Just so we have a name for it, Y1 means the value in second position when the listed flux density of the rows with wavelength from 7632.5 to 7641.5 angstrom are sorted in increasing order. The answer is 6.463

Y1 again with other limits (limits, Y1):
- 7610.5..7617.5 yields 6.316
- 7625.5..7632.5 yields 6.324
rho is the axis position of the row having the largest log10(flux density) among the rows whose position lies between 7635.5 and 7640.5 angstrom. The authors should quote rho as 7637.0 angstrom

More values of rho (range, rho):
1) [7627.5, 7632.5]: 7631.0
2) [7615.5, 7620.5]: 7616.0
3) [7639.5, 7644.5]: 7643.0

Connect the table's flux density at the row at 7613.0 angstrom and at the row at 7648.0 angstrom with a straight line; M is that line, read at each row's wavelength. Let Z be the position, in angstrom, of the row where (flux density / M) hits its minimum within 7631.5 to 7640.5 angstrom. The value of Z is 7632.0 angstrom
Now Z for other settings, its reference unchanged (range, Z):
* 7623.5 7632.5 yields 7632.0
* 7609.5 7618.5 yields 7618.0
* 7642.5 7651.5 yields 7651.0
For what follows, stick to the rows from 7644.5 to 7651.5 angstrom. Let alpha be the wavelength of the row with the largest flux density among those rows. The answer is 7645.0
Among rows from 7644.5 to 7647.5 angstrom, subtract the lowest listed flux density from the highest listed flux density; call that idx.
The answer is 0.4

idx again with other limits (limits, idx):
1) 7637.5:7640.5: 0.3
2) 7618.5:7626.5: 1.7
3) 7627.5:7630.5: 1.0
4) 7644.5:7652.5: 1.5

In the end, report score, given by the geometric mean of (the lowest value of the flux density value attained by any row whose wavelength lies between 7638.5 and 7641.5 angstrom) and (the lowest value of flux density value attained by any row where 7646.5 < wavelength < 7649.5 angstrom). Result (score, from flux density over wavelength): 6.42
